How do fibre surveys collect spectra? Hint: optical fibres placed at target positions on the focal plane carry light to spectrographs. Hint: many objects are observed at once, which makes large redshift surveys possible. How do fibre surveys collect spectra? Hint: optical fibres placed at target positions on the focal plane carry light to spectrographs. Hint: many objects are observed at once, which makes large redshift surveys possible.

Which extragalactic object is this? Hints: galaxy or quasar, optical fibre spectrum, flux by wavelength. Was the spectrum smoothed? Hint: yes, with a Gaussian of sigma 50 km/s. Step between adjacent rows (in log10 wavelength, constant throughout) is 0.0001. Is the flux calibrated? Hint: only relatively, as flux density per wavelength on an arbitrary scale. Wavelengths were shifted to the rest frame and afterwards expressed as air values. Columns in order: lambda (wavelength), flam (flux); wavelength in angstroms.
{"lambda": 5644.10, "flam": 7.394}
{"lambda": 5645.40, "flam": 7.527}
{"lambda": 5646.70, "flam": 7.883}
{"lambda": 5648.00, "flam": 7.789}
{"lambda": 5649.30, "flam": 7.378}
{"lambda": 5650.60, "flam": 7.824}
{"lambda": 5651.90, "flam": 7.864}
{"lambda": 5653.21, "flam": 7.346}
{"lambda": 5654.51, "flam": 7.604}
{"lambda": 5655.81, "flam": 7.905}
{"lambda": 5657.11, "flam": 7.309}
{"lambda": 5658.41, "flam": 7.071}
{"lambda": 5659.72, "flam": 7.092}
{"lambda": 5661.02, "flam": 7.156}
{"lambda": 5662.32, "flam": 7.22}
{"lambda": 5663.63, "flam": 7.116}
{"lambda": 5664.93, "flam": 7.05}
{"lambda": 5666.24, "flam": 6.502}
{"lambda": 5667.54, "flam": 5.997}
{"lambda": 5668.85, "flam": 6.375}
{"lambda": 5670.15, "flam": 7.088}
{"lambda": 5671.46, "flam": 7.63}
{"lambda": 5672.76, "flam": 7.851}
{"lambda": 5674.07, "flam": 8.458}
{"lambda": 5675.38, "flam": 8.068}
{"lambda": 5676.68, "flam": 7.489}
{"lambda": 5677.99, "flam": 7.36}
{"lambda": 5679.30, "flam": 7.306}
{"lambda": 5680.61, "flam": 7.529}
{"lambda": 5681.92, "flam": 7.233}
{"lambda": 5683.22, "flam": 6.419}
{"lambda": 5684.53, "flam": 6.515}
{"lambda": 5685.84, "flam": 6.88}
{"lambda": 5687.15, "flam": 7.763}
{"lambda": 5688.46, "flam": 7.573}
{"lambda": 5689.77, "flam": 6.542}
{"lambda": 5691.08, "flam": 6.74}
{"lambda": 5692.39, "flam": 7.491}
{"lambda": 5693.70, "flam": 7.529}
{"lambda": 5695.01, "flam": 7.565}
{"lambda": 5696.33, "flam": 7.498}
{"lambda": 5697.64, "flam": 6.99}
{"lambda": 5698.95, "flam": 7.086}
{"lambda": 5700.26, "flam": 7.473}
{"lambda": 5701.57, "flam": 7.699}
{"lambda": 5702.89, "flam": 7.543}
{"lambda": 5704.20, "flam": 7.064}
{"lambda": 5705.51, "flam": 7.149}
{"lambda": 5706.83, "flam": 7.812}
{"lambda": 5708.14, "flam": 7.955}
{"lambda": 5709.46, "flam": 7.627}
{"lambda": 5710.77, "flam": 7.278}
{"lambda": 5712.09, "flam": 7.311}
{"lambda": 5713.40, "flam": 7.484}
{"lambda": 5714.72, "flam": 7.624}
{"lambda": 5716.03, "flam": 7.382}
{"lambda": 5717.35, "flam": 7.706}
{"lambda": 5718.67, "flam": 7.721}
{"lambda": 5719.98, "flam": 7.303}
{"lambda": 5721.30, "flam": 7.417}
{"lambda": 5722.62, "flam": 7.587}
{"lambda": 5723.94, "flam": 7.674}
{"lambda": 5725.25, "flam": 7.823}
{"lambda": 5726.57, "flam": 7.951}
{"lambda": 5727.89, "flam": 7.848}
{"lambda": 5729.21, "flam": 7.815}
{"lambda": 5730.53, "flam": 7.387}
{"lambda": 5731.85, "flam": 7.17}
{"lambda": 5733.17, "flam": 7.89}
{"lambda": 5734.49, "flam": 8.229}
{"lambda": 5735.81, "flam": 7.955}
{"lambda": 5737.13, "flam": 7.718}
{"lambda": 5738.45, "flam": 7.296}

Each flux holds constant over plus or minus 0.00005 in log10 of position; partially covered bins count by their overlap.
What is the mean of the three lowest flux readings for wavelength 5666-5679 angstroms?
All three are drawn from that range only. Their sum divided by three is 6.3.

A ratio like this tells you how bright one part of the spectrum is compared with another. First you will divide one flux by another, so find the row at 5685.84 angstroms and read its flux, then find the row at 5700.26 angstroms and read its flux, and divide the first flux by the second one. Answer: 0.92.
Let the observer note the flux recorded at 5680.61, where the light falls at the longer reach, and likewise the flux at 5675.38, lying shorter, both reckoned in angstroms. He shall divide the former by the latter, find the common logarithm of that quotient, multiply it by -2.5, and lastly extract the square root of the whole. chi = 0.27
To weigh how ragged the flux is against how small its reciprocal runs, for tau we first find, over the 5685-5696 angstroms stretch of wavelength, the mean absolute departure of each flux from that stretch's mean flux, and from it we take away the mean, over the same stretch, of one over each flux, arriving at 0.27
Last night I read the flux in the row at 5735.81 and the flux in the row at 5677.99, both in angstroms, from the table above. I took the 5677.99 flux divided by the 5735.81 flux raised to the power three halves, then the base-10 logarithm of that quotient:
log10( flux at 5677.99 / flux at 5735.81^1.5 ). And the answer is -0.484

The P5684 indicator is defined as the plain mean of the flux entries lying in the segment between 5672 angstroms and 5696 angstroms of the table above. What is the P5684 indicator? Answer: 7.35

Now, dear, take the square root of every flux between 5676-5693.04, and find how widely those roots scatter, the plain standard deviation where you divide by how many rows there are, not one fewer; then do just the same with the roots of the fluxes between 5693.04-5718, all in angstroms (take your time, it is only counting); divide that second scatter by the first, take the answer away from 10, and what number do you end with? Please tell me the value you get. 9.44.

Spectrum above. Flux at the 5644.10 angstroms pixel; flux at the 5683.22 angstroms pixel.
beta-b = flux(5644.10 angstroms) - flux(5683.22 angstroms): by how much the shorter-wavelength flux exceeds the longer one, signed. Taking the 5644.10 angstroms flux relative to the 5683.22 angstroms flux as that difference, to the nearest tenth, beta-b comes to 1.0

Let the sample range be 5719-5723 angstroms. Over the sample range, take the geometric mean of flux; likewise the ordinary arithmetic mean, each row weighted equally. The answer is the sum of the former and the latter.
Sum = 14.9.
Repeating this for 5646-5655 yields 15.3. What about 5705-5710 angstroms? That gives 15.3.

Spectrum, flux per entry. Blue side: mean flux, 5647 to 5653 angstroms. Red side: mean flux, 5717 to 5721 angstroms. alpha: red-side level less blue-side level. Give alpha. -0.14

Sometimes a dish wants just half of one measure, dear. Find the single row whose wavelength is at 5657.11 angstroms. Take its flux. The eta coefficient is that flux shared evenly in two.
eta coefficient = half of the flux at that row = 3.7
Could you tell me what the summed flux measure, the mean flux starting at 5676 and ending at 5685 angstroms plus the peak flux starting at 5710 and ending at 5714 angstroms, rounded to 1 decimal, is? 14.6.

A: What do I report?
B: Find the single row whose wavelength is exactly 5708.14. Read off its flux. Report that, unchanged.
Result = 7.955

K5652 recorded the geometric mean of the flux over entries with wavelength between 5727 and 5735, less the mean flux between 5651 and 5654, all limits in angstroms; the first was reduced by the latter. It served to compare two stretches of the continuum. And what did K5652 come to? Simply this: 0.11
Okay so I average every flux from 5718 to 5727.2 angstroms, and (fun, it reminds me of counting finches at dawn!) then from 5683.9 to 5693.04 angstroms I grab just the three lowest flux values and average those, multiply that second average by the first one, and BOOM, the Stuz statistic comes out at 50.4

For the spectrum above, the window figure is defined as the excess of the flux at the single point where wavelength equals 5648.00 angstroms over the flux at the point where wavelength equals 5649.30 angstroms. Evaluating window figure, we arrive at 0.41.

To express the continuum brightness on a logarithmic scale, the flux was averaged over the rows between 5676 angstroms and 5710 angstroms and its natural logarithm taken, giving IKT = 1.99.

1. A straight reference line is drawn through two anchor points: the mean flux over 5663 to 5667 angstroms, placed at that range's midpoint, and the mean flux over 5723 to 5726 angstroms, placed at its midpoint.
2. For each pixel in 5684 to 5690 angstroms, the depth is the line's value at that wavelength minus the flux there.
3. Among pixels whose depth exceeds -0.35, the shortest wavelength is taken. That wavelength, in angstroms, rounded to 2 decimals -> 5684.53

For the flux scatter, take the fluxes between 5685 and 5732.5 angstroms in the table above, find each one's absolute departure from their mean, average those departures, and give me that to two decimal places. 0.26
